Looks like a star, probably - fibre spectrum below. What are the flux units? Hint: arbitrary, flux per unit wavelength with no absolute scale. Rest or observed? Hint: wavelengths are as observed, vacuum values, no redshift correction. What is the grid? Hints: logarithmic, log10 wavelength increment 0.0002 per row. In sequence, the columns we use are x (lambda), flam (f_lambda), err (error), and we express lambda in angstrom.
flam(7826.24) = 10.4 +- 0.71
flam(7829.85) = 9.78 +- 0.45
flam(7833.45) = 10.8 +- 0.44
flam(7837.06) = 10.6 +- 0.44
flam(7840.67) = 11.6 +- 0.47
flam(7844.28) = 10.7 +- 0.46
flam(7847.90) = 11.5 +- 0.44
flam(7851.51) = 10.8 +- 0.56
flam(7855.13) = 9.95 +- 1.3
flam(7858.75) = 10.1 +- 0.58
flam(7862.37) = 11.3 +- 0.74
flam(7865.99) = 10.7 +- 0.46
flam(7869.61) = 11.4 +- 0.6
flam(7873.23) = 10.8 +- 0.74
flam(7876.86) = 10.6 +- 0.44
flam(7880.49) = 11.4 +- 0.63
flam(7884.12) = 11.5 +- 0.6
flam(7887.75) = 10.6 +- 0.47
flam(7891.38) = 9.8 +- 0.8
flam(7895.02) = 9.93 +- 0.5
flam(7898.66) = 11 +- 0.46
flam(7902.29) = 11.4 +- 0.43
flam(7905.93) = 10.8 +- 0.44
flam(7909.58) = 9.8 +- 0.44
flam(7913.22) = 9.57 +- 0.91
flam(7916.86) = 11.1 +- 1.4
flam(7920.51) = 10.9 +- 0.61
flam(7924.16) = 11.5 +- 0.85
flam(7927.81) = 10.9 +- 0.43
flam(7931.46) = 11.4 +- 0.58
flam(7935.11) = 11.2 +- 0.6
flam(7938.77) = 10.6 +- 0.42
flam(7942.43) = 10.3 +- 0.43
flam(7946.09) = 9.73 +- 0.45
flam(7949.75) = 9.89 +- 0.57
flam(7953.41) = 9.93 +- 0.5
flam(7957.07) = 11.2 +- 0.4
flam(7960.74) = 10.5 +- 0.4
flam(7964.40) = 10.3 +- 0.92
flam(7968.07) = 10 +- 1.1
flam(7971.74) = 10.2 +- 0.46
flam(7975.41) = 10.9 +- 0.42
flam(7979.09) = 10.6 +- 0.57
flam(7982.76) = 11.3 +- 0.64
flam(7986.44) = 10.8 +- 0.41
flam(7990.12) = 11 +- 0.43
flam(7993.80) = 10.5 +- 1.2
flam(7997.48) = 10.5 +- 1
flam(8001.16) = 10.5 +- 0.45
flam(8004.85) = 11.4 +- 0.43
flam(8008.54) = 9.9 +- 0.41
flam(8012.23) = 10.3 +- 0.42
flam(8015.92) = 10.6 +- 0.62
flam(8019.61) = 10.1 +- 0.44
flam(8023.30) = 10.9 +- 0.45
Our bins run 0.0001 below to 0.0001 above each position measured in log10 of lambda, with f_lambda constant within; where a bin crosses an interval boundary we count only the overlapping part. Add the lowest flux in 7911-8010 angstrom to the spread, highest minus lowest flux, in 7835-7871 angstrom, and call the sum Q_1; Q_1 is 11.2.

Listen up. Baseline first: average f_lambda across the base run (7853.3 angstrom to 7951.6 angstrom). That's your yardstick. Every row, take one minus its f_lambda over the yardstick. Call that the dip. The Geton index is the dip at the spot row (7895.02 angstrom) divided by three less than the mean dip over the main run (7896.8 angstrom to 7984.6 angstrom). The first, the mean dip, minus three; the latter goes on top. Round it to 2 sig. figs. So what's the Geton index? -0.023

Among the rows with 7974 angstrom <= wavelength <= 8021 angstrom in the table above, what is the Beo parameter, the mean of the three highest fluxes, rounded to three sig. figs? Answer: 11.2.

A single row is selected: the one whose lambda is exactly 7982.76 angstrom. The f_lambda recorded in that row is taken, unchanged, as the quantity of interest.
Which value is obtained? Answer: 11.3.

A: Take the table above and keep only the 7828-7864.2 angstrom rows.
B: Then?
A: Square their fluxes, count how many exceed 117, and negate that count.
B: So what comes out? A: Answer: -3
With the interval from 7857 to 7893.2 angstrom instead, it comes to -4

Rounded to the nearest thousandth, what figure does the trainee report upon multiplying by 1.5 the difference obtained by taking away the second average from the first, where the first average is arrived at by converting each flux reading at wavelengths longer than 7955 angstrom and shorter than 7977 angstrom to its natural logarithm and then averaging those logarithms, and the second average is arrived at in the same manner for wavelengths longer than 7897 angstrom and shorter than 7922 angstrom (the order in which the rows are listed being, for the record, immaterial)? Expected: -0.018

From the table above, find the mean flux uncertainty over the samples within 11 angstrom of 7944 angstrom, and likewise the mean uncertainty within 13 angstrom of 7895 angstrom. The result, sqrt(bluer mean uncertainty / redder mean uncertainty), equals 1.03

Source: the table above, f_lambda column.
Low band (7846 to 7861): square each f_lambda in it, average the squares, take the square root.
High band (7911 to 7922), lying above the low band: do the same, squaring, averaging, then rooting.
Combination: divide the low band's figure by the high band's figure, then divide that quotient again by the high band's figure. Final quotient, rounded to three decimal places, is 0.095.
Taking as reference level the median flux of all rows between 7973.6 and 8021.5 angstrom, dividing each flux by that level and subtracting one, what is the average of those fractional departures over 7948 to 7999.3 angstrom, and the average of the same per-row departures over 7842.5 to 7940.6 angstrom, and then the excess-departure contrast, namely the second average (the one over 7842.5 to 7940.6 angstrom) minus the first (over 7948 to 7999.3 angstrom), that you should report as 0.023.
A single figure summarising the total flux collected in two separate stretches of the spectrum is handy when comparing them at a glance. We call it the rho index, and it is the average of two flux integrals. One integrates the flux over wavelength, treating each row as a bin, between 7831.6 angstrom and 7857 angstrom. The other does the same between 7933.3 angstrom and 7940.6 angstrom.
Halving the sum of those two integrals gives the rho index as 177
